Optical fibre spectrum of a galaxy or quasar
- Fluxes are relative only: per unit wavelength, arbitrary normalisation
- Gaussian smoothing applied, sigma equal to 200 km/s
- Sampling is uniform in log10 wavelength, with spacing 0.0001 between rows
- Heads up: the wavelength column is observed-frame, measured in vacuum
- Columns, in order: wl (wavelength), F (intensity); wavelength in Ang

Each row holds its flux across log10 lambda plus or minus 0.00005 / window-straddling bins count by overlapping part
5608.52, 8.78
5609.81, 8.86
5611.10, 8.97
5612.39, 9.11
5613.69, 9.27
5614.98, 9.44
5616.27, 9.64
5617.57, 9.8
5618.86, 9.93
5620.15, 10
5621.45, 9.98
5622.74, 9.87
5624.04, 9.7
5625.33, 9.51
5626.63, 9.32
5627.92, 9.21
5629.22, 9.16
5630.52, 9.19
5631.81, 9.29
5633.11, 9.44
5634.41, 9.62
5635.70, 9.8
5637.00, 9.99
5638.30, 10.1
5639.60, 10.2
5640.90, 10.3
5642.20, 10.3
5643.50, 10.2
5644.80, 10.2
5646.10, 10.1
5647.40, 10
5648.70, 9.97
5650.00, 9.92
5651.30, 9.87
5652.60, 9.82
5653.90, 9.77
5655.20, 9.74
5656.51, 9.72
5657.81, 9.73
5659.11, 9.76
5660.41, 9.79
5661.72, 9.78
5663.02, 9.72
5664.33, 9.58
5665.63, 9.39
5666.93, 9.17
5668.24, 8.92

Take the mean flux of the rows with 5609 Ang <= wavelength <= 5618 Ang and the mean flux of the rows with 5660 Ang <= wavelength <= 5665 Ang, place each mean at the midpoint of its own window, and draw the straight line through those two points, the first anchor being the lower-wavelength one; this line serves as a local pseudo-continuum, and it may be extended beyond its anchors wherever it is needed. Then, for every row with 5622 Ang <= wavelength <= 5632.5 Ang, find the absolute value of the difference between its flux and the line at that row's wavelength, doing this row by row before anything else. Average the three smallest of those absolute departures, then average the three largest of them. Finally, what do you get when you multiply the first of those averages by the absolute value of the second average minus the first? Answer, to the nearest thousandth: 0.029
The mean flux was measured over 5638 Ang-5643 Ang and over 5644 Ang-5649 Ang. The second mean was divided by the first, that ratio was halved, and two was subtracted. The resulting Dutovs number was -1.51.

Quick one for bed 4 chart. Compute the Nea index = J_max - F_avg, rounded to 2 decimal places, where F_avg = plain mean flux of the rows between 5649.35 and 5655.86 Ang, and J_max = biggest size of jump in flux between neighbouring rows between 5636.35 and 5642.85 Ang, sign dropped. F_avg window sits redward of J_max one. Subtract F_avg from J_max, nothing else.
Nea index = -9.71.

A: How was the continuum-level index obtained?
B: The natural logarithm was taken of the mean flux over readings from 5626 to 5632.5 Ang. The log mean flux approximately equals 2.22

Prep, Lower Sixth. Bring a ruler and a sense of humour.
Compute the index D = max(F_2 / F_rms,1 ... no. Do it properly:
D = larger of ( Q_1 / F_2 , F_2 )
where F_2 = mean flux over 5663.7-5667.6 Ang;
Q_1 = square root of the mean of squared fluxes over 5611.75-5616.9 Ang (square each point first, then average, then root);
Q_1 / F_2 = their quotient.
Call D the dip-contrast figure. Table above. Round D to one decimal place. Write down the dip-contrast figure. 9.4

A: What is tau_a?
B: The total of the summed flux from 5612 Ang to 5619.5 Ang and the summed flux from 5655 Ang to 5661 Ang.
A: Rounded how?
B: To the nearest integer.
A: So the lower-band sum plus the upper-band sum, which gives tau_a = 106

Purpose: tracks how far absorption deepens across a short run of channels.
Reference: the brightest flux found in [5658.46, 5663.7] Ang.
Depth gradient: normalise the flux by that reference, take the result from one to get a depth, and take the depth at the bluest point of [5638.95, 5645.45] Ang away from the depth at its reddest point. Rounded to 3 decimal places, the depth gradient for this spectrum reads 0.000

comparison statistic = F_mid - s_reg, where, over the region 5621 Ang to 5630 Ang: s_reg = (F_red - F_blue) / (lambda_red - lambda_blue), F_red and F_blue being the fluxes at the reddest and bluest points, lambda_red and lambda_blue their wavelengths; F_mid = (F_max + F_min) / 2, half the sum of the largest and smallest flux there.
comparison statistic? 9.7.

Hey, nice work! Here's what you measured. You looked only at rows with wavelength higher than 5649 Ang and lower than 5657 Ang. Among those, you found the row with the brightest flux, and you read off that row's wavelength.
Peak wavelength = 5650.00 Ang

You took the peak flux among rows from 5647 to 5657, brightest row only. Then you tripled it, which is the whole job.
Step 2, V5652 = 30.0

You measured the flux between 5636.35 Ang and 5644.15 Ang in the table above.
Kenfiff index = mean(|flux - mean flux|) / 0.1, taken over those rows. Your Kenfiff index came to 0.9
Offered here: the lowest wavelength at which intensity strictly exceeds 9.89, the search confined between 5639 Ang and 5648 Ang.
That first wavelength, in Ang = 5639.60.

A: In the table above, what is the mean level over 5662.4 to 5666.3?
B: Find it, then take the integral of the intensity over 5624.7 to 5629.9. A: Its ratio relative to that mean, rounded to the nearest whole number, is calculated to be 5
